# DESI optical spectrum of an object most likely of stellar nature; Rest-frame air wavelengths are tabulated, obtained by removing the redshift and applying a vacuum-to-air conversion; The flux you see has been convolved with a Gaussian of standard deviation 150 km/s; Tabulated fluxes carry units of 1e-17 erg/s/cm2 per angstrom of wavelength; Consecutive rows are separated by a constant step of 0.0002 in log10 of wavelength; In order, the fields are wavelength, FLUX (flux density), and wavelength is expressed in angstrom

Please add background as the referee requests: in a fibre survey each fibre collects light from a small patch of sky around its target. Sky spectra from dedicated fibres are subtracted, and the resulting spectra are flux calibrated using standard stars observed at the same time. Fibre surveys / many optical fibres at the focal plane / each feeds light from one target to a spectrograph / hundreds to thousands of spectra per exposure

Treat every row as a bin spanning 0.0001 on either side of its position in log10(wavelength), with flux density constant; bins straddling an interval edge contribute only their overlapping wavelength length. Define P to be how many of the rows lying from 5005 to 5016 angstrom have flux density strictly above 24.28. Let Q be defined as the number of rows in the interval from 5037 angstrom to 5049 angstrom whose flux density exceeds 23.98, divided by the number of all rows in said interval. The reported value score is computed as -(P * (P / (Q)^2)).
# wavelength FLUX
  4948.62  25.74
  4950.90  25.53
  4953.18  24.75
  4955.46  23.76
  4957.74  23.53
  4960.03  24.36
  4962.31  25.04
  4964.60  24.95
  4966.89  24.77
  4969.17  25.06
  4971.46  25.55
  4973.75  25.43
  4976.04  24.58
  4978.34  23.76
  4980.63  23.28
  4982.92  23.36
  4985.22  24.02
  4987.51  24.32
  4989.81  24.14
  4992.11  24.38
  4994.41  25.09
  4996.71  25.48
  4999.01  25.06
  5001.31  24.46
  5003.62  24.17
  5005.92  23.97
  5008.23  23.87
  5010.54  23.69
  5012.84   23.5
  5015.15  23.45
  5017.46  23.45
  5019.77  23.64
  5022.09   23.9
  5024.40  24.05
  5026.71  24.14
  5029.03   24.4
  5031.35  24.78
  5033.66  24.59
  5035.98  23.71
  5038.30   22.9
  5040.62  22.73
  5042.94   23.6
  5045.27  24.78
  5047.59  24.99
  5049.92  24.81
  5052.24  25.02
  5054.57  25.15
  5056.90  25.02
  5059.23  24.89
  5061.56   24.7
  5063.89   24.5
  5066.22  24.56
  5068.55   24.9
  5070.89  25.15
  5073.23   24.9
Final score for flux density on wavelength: 0.0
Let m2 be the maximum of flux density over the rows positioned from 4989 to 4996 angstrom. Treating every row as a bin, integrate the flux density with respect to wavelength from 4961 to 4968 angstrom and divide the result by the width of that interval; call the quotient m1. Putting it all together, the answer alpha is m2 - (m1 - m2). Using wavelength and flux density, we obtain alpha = 25.3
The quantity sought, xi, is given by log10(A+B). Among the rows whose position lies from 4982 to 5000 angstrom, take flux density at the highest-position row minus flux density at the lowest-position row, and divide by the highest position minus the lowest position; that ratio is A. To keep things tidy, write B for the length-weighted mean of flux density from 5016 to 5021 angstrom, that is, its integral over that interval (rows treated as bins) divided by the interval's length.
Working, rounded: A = 0.11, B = 23.5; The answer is 1.37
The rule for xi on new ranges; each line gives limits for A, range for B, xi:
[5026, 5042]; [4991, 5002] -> 1.39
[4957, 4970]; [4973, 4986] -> 1.38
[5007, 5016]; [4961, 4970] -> 1.40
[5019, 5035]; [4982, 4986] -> 1.38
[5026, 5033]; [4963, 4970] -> 1.40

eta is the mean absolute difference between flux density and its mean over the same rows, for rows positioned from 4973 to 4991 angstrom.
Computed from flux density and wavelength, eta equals 0.5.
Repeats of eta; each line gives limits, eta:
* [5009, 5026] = 0.2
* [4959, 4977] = 0.3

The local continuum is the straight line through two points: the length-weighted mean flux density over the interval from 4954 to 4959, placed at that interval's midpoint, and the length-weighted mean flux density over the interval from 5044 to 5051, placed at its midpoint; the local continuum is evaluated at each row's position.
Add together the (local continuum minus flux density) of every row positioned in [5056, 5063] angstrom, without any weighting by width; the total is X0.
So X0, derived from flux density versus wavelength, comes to 0.3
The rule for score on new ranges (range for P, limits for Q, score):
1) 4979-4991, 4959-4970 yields -1.0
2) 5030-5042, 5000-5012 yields -25.0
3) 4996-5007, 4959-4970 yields -9.0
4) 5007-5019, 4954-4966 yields 0.0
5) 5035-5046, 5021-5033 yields -1.6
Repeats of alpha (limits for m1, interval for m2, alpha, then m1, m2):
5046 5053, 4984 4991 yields 23.7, 24.9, 24.32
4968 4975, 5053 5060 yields 24.9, 25.4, 25.15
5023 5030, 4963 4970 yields 25.9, 24.2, 25.06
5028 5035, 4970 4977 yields 26.5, 24.6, 25.55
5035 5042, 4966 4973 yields 28.0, 23.1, 25.55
